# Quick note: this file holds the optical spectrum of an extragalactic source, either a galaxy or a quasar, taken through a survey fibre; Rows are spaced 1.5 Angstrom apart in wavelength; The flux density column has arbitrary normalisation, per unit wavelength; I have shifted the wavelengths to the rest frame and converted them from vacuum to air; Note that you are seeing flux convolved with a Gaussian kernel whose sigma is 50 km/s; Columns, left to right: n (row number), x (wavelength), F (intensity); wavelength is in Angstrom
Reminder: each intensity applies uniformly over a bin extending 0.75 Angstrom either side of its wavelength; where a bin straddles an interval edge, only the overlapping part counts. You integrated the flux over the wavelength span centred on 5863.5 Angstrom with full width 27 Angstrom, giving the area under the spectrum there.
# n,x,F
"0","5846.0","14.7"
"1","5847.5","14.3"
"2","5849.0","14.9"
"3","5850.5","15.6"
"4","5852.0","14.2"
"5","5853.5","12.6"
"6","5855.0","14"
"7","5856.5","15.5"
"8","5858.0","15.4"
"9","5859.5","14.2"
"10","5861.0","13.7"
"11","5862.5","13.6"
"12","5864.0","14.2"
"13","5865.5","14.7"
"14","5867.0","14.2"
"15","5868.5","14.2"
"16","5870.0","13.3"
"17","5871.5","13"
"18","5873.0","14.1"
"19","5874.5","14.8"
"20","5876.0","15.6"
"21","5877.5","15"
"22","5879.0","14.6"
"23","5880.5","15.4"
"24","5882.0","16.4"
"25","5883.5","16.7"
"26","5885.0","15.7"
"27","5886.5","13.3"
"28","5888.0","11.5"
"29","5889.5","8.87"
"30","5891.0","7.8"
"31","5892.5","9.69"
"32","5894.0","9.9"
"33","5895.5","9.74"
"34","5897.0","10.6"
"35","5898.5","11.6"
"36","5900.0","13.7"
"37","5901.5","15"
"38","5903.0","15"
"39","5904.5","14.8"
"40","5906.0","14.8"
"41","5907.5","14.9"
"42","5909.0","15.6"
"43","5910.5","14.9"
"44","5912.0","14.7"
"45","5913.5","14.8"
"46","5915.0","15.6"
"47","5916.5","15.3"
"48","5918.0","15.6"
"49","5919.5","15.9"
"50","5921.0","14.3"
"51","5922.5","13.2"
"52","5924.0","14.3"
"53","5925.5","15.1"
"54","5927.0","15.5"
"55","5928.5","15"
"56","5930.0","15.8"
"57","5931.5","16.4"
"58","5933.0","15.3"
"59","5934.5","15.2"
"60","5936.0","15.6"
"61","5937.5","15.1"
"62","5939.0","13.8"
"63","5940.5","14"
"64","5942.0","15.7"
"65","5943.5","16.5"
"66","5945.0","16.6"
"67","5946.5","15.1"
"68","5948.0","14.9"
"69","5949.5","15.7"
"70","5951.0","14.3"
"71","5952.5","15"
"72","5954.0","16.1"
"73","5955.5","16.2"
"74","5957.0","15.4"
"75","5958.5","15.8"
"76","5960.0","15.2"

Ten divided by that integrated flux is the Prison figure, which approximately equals 0.0260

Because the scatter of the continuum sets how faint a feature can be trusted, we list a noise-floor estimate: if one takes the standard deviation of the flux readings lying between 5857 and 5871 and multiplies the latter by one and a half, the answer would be 0.9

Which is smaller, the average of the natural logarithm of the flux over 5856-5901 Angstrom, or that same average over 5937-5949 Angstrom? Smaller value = 2.58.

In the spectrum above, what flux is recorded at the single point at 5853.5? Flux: 12.6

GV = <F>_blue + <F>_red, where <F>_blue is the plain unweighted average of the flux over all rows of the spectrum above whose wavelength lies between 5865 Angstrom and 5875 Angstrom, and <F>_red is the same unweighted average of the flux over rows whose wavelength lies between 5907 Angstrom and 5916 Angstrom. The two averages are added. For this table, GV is 29.1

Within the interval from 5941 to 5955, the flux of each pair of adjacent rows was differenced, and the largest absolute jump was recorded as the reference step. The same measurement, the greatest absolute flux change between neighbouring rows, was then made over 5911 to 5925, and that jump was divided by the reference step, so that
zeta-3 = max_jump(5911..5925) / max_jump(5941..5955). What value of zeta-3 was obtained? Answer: 1.1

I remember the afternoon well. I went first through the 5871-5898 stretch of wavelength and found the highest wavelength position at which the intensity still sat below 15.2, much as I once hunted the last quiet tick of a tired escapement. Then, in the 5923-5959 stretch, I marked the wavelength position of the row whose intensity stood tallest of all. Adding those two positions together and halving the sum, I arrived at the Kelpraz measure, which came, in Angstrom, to 5921.0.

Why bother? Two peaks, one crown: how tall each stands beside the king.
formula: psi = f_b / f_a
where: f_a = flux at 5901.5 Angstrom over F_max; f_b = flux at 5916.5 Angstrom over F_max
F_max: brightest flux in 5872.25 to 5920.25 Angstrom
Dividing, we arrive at 1.02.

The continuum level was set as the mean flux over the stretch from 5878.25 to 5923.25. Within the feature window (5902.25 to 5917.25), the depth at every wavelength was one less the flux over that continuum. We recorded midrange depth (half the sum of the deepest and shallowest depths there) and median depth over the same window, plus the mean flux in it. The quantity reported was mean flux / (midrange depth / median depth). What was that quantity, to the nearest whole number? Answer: 13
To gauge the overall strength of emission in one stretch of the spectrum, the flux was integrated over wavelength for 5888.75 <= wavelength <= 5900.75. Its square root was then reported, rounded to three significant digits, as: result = 11.1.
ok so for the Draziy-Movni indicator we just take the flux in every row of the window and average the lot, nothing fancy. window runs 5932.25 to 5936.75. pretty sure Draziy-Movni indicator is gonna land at 15.4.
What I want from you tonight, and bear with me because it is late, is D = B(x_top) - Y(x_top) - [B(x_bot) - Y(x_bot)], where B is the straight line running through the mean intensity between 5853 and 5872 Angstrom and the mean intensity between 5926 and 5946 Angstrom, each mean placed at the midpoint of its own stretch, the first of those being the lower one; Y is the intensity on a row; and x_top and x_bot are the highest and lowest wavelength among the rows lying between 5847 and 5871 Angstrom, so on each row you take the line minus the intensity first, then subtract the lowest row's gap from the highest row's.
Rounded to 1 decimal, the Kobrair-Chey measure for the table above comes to 1.4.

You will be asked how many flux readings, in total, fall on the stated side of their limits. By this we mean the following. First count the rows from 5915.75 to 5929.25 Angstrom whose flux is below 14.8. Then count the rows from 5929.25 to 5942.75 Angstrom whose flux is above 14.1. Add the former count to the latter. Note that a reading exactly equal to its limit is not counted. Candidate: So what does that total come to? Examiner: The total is 10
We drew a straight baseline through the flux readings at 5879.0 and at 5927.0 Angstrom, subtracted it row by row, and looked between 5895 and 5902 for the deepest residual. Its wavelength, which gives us 5895.5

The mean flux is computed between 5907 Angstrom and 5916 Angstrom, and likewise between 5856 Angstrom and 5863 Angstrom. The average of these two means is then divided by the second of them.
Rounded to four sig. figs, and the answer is 1.021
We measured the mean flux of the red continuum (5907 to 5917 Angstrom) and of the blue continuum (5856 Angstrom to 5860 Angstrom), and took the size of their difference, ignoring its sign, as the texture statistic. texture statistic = 0.1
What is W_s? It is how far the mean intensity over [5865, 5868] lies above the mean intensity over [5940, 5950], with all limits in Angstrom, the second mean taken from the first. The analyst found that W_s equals -1.1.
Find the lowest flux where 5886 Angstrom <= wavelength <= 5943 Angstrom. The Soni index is 7.8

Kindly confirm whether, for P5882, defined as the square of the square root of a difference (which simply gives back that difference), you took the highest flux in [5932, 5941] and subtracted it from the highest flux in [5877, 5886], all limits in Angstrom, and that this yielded 1.1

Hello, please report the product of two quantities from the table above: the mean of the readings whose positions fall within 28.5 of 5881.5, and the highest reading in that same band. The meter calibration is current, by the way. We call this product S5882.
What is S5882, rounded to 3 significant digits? 228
